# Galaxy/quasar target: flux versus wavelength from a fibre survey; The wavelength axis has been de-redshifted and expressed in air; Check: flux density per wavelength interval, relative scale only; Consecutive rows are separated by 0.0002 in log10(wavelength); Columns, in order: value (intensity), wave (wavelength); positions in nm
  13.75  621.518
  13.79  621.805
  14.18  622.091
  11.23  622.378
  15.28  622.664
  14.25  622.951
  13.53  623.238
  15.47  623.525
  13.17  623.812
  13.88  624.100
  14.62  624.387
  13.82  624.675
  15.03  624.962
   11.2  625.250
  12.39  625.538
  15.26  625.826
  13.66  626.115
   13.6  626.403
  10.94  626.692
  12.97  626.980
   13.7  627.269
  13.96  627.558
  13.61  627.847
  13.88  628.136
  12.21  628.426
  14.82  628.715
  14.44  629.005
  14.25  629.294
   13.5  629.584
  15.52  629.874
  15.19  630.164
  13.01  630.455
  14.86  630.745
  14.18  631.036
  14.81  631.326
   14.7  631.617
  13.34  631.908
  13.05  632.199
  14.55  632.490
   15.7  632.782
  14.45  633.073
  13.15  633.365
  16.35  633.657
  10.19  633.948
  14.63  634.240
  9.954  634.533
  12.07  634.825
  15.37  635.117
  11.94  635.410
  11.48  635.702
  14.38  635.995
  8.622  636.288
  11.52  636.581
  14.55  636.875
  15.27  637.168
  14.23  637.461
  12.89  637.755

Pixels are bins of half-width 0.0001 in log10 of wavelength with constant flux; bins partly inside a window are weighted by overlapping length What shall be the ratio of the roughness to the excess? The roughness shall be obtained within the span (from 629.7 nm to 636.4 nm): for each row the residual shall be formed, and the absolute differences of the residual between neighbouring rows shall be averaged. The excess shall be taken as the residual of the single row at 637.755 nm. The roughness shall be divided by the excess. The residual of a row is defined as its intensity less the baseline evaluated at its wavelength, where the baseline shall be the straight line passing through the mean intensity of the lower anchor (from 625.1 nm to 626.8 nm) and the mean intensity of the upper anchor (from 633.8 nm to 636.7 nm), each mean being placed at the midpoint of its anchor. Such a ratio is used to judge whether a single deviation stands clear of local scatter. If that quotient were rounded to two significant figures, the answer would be 2.0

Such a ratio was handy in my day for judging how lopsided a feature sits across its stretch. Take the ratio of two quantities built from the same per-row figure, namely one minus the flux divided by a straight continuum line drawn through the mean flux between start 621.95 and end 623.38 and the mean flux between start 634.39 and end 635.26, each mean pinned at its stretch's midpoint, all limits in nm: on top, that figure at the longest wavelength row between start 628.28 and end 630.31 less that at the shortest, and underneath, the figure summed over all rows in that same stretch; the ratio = 0.36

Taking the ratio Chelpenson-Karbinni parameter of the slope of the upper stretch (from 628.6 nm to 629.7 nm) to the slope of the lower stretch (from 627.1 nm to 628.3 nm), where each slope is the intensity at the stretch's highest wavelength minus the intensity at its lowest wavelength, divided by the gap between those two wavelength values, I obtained -7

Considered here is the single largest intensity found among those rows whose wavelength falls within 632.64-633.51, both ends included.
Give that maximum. 15.7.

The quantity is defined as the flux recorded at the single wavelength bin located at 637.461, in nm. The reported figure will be 14.23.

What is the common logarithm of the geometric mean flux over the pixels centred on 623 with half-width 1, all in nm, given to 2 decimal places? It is 1.14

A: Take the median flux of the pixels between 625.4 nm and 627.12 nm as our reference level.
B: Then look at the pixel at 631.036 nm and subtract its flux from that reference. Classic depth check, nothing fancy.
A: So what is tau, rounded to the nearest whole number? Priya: -1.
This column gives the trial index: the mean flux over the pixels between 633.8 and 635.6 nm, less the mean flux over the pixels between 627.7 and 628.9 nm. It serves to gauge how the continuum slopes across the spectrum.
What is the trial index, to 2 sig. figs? -1.3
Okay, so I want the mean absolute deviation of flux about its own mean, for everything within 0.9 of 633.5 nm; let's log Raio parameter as 1.6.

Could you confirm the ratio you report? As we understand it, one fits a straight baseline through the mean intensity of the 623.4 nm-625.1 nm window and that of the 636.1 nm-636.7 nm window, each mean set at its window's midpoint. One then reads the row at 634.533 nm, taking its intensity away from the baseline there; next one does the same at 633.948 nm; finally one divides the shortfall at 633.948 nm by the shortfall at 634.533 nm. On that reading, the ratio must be 1.0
